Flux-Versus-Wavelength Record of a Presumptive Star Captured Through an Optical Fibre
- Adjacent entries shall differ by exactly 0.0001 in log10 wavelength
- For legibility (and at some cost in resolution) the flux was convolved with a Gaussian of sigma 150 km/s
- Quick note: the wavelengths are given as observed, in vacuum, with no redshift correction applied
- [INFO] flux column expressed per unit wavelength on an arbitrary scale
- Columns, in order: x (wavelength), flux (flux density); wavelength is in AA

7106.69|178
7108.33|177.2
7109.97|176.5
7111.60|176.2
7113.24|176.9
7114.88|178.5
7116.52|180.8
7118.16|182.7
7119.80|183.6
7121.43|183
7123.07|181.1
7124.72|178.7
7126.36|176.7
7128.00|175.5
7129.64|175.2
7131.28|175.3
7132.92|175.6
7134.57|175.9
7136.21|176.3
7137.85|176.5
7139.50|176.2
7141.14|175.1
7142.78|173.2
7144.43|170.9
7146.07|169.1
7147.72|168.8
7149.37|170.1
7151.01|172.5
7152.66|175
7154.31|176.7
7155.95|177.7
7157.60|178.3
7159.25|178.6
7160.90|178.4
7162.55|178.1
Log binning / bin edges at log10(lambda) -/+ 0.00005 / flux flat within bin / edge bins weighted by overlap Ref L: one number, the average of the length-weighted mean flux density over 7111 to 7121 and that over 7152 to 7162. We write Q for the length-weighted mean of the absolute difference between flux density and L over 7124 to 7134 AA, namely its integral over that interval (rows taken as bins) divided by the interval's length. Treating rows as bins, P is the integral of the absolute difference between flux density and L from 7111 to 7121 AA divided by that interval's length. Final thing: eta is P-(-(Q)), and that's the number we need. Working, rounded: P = 2.6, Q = 2.6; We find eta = 5.3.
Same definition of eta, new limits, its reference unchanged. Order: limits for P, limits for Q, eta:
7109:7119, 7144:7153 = 10.0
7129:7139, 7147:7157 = 8.1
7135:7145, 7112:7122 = 6.7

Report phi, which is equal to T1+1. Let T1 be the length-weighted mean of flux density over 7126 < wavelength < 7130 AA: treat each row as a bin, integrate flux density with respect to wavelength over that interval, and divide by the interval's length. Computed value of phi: 177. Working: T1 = 176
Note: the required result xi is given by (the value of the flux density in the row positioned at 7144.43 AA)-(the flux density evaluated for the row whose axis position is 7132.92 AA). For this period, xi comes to -5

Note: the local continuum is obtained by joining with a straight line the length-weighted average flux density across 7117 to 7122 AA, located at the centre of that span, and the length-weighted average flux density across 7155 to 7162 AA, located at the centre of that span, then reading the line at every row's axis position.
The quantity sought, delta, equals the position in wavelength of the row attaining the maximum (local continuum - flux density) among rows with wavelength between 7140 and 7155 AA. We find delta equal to 7147.72 AA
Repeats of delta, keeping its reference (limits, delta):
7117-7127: 7126.36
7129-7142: 7129.64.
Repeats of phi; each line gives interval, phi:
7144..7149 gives 170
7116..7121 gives 184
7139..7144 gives 176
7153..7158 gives 178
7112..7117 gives 179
